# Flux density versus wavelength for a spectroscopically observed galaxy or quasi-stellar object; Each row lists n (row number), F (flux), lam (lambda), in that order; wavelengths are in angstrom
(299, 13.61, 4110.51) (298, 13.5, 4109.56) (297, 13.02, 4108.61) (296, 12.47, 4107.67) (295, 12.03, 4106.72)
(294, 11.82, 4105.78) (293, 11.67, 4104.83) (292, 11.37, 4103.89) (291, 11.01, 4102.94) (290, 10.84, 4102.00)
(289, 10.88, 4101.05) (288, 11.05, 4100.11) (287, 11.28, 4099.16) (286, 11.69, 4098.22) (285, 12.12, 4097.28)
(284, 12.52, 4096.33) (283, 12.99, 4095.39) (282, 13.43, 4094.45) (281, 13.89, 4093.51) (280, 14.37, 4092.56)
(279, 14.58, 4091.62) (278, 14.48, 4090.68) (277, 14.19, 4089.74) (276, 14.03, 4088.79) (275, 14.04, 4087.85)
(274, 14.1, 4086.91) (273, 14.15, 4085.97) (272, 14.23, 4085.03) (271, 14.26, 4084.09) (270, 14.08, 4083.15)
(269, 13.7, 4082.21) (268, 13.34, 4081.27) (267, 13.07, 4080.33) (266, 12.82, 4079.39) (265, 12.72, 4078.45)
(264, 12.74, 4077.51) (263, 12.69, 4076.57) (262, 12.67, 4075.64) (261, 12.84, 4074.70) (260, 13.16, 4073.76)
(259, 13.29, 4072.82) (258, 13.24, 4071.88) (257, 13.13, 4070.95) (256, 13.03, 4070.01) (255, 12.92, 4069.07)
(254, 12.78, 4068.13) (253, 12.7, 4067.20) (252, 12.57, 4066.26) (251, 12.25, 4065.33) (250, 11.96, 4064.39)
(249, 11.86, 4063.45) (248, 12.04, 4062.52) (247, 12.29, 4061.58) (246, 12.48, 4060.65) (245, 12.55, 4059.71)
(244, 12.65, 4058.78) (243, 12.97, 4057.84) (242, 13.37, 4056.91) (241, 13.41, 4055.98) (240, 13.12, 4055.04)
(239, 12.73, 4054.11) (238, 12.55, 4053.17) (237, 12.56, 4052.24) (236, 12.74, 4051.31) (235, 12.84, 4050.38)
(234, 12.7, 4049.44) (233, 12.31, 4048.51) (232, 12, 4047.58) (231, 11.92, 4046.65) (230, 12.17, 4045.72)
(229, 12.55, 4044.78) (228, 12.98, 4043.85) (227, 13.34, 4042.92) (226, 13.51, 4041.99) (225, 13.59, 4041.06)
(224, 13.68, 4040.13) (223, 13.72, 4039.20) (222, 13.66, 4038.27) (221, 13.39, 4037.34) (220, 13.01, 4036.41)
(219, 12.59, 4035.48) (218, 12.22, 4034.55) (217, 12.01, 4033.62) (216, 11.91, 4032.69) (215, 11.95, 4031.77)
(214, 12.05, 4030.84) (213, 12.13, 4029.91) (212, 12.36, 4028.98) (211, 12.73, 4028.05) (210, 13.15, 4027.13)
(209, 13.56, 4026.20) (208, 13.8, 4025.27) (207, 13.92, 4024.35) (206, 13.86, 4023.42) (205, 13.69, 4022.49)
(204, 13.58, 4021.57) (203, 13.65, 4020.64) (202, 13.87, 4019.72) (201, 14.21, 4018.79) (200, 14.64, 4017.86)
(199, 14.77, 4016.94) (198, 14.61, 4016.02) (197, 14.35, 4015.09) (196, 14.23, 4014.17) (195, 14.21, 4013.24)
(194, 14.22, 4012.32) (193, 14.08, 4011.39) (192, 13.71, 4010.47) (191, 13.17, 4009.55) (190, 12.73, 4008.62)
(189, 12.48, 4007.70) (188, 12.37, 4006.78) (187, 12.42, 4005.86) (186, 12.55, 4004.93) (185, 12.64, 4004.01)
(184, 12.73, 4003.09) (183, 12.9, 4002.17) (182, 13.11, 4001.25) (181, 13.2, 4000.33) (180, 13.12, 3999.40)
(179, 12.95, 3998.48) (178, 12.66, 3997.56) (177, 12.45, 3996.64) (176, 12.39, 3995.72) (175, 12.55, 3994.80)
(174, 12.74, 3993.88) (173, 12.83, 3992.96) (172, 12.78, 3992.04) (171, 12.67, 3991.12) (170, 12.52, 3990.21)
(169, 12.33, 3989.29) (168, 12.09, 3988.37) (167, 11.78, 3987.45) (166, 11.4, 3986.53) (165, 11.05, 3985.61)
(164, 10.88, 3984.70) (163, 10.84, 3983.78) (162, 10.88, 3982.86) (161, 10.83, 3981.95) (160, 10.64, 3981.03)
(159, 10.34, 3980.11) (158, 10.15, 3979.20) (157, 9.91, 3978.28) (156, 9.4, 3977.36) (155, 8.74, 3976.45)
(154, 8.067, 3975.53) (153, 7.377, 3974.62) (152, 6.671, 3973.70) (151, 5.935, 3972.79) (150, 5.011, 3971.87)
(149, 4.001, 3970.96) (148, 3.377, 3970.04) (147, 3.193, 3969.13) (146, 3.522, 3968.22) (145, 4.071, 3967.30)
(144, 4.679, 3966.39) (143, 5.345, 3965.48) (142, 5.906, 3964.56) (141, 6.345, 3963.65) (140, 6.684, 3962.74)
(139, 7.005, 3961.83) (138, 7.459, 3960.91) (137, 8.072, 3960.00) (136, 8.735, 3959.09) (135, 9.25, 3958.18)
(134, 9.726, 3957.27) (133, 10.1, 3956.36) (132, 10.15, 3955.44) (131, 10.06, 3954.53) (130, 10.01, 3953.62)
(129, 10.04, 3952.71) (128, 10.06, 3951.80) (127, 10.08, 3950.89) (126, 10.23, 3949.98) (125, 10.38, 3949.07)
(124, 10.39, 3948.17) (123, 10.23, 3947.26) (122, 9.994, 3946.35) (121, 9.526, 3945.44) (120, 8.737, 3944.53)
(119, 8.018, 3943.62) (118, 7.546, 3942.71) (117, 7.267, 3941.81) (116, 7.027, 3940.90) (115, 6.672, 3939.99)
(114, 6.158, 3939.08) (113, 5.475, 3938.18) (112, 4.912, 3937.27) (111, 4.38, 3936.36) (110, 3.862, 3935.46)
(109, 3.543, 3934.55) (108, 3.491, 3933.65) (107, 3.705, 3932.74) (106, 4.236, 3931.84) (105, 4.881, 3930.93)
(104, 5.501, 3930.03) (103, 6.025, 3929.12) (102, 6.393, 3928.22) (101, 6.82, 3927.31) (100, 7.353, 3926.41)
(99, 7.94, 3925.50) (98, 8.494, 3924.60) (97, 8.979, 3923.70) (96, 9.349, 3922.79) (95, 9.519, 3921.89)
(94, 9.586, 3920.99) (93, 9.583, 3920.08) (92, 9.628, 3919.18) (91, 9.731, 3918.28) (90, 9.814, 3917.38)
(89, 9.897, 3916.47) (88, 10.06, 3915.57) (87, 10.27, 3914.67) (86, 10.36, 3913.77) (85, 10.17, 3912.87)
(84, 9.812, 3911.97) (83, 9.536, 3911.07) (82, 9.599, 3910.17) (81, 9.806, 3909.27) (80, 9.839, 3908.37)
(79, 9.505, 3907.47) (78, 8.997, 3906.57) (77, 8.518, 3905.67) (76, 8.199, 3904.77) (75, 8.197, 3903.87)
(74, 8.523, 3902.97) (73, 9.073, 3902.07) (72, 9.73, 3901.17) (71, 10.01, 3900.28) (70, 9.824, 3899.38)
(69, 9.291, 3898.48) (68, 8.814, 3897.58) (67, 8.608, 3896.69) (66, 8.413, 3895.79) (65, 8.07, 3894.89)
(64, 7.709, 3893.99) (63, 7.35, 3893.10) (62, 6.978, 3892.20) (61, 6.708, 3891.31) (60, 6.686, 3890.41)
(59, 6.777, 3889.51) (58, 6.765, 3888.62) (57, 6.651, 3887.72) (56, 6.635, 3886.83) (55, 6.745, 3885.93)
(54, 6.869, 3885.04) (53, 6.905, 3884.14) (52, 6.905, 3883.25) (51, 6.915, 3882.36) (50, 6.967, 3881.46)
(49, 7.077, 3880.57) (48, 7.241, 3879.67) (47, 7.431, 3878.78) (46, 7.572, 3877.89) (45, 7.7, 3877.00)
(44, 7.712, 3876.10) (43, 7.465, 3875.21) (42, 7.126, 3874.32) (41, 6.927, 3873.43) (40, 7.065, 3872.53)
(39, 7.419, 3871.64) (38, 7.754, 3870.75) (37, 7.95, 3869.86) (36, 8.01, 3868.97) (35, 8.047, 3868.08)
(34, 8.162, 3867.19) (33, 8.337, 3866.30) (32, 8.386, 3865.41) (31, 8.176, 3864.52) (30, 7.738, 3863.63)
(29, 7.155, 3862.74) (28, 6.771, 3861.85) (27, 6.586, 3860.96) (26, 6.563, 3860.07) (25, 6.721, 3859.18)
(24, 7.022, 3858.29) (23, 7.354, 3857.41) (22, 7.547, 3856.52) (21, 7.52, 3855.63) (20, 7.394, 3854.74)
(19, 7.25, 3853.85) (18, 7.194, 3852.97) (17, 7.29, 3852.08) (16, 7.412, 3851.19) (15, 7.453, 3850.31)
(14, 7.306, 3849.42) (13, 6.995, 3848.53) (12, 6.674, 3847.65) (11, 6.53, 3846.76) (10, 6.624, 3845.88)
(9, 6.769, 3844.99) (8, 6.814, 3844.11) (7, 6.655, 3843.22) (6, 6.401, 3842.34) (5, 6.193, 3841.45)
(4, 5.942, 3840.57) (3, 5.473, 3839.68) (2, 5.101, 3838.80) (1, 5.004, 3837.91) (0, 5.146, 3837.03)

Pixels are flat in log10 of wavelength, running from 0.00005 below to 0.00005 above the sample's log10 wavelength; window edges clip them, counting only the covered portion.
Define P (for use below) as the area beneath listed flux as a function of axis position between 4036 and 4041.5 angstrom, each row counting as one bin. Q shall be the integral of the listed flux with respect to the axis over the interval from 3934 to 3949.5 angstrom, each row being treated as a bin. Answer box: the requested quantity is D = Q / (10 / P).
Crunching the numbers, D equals 838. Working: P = 74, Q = 113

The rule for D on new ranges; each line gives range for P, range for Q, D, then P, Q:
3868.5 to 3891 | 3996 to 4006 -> 2063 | 161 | 128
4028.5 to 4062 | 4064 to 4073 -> 4902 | 426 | 115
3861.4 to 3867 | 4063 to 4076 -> 721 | 44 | 166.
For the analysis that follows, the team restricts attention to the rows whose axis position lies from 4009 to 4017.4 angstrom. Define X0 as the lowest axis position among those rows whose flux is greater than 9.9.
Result 4009.55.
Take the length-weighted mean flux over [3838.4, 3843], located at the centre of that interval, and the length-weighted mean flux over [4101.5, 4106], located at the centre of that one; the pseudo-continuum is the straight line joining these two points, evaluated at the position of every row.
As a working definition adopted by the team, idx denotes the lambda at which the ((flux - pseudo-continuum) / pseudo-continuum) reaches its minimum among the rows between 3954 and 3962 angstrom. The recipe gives 3961.83 angstrom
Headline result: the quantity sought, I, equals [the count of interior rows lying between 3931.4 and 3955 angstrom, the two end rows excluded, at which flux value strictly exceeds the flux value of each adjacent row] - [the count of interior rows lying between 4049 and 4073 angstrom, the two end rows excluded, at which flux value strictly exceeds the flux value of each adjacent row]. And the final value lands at -1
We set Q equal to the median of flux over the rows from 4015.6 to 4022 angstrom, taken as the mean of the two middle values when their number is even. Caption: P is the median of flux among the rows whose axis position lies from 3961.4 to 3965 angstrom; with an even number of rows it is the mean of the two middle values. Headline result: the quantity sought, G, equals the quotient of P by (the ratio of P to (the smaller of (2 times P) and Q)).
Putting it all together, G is 13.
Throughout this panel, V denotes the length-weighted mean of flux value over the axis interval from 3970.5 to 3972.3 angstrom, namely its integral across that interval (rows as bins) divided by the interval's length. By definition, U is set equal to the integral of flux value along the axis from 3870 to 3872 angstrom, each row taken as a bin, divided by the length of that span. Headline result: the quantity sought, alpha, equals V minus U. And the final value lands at -3.2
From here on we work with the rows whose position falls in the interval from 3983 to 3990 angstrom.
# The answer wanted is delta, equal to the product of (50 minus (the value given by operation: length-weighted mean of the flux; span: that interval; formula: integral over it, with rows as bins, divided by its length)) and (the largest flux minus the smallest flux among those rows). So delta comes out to 57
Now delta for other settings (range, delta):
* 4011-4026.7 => 43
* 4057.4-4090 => 89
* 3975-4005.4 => 197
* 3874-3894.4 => 46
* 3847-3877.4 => 78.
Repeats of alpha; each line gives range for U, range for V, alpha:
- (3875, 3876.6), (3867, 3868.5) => 0.5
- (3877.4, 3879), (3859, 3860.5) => -0.9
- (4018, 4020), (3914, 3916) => -3.9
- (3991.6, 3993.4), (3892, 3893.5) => -5.6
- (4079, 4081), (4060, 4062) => -0.6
